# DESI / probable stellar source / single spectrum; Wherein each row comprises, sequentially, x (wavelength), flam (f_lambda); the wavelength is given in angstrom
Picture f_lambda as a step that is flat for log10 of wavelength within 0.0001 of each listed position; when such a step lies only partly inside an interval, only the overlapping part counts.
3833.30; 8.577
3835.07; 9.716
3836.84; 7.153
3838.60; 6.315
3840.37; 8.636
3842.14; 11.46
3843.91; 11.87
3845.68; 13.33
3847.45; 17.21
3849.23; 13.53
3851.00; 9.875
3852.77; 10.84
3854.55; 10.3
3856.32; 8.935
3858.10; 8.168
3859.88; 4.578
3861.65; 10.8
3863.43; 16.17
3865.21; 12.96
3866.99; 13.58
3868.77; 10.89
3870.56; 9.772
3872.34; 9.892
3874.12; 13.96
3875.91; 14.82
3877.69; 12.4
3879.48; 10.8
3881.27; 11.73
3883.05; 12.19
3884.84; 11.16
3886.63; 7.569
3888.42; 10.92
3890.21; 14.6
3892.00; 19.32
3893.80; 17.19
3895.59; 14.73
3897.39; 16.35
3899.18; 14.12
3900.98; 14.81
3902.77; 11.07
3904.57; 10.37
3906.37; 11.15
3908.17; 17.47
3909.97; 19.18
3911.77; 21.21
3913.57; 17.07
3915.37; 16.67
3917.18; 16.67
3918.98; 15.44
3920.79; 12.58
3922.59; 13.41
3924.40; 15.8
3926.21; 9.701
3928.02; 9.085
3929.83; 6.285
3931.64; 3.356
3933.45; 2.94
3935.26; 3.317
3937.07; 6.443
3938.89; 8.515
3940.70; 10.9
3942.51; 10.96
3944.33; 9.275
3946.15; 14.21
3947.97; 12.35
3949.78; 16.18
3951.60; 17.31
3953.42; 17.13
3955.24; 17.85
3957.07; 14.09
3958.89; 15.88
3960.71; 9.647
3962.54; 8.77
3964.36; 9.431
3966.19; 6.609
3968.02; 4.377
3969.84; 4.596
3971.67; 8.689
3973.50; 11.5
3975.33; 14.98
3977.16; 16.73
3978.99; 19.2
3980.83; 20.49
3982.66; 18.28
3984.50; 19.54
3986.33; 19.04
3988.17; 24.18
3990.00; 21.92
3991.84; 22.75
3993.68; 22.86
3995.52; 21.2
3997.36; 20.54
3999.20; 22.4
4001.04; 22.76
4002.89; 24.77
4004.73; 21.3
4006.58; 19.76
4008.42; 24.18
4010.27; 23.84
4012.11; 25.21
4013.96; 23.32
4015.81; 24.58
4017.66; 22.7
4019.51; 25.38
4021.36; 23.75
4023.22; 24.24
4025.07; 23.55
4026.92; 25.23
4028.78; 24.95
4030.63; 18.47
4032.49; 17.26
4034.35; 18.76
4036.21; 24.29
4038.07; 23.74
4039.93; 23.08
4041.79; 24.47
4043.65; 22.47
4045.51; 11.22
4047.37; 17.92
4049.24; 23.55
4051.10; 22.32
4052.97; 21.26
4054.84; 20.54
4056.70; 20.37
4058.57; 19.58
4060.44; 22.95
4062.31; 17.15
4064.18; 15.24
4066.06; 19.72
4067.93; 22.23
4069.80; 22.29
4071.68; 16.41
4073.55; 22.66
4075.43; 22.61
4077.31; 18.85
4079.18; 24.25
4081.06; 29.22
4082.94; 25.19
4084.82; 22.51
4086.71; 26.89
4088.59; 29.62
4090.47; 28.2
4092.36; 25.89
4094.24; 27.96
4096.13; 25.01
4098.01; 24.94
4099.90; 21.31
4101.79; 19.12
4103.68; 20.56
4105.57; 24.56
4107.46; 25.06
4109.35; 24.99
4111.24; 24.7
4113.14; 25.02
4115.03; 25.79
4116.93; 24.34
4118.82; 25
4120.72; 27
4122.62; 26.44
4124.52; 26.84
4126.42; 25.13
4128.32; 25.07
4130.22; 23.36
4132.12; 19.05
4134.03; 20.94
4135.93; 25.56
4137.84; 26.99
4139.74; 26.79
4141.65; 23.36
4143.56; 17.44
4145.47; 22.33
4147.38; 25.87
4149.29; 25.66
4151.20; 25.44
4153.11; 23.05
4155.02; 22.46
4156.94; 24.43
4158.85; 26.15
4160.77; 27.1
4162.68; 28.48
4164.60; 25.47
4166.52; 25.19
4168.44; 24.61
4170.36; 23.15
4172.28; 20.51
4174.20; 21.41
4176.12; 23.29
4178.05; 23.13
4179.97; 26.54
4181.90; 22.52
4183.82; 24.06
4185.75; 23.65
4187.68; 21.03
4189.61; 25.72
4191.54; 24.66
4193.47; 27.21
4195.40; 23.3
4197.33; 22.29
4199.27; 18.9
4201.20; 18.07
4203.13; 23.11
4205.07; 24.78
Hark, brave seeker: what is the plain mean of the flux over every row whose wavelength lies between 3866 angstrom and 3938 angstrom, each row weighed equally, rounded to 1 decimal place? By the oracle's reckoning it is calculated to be 12.5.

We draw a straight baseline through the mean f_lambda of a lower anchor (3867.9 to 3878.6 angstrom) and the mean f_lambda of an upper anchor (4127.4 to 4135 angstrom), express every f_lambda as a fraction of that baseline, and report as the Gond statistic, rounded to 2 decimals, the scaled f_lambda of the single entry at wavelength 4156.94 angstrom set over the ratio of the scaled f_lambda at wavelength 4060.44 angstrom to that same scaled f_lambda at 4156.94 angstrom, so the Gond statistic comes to 0.94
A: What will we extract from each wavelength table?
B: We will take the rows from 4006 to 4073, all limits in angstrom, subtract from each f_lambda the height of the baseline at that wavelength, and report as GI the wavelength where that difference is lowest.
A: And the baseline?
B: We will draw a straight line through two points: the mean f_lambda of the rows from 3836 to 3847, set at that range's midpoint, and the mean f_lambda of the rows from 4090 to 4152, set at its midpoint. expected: 4045.51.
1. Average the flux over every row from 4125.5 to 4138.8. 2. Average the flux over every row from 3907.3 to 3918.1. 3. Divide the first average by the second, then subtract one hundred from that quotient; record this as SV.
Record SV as -98.7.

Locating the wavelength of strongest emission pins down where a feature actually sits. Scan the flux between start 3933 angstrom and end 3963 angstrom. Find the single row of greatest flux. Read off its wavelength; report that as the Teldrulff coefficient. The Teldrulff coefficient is 3955.24 angstrom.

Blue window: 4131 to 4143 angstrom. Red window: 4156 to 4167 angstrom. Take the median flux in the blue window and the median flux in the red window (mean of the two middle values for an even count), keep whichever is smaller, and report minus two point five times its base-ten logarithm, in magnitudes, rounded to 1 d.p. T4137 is -3.5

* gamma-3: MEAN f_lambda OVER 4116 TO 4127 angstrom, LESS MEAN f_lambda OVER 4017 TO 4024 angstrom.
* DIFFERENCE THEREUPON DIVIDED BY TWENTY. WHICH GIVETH 0.09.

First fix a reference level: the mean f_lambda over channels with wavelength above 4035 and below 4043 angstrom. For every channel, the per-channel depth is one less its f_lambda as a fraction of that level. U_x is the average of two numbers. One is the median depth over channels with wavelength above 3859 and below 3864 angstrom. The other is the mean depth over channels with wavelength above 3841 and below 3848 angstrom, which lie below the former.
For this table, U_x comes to 0.49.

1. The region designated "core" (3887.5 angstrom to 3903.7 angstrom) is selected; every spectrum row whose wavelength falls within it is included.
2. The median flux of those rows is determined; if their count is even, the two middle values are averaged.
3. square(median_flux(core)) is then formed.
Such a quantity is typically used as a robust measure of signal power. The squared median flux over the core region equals 217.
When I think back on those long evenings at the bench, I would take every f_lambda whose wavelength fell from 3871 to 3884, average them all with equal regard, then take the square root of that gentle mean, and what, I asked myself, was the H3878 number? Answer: 3.5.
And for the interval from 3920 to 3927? 3.6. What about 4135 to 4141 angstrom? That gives 5.1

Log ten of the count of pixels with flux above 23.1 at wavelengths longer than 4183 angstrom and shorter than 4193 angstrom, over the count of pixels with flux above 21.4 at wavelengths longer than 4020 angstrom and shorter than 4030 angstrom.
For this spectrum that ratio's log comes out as -0.10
